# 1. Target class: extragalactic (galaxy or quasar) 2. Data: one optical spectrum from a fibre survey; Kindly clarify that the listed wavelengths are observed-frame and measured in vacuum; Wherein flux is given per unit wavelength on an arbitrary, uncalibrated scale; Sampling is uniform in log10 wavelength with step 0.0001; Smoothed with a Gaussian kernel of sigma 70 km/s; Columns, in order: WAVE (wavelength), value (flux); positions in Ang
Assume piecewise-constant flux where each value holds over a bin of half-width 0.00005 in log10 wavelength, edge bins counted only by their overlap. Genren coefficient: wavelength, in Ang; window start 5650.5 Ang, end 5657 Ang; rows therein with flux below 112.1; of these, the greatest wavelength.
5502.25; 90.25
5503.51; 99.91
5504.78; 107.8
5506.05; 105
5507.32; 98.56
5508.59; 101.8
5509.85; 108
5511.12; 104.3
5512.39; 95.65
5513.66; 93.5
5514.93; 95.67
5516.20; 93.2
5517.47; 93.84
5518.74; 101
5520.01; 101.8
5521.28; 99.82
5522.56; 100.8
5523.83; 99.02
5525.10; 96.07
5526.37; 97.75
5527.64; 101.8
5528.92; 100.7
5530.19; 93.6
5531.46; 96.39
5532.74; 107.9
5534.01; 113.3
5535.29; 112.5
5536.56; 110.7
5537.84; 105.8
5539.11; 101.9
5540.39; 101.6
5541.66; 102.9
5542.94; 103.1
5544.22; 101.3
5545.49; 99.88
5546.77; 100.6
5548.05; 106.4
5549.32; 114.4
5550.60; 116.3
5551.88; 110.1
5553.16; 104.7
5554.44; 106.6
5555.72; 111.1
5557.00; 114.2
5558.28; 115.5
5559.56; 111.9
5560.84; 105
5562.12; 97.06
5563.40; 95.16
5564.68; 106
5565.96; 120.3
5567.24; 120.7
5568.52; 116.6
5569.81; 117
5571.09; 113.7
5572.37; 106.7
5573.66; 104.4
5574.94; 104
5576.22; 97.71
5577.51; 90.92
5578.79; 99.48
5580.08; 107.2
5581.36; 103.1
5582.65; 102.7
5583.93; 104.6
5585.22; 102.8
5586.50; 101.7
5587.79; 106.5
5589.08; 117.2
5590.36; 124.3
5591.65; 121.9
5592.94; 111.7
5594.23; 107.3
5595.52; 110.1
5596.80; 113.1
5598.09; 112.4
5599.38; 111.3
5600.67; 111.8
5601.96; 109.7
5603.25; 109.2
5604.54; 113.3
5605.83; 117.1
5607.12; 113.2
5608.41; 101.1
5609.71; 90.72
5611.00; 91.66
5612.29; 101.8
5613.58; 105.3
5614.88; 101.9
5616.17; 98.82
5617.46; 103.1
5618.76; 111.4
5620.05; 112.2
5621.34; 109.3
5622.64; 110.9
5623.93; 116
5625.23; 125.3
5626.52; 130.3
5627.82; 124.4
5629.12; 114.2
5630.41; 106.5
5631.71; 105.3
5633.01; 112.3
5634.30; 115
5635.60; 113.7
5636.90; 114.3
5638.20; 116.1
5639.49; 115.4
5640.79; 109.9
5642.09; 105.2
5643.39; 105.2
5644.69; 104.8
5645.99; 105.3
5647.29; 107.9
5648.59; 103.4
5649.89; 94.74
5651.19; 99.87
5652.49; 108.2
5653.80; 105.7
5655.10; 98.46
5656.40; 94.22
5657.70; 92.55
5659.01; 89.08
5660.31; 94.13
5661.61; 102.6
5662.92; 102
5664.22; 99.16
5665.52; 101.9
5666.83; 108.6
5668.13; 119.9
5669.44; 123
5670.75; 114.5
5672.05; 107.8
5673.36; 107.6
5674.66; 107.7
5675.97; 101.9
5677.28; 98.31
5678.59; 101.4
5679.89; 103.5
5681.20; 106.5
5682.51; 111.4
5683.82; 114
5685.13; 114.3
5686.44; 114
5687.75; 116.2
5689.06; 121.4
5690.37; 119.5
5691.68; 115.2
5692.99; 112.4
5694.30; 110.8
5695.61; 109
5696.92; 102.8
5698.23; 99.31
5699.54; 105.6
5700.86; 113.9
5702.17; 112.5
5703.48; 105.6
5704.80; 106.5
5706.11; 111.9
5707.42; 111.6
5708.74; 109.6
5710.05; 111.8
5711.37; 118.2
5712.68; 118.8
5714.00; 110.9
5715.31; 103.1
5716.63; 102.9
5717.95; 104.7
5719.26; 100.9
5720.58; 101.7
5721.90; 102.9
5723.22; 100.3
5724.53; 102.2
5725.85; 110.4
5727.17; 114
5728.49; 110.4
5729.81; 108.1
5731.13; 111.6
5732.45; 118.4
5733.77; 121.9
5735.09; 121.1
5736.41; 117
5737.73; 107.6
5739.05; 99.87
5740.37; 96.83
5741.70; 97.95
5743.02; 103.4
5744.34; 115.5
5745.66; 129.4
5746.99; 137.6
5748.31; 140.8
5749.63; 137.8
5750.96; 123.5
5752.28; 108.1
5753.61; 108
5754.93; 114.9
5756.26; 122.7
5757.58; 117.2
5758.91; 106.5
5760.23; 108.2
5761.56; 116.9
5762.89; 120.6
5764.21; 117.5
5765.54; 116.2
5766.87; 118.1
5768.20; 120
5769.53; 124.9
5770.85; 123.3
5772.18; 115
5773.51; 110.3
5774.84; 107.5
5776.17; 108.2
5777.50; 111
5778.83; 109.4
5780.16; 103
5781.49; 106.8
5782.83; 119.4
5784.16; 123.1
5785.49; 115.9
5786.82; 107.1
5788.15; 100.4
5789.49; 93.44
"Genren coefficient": 5656.40 Ang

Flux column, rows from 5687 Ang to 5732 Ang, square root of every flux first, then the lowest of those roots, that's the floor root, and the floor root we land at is 10.0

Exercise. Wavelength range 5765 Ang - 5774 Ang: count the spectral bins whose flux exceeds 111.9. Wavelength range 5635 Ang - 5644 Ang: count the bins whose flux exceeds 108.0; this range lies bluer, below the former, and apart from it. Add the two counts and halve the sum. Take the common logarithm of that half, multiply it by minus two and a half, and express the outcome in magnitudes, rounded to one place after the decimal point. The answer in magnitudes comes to -1.9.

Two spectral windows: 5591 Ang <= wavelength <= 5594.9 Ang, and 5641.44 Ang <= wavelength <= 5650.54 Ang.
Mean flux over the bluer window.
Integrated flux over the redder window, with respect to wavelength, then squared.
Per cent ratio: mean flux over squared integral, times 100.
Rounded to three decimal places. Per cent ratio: 0.013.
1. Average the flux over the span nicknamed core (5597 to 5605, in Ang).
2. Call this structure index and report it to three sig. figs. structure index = 111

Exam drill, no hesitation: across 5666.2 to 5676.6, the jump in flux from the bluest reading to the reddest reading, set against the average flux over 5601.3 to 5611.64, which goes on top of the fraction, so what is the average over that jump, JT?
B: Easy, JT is -16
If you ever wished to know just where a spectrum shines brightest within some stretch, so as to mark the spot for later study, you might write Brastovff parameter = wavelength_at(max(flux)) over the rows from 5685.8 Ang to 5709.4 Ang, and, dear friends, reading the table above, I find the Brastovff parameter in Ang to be 5689.06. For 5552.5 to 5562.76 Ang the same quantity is 5558.28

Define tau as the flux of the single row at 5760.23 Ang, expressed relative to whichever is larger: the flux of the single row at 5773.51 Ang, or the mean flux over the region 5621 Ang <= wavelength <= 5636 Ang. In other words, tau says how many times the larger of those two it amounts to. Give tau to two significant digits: 0.94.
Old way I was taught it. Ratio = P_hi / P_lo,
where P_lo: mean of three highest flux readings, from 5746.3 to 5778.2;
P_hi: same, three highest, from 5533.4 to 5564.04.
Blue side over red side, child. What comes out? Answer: 0.83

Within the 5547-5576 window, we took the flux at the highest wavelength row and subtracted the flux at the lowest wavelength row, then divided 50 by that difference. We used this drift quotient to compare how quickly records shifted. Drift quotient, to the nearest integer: -21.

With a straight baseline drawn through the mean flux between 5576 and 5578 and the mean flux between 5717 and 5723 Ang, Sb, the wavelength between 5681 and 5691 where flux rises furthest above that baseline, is 5689.06 Ang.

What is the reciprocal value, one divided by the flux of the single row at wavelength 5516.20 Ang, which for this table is 0.0107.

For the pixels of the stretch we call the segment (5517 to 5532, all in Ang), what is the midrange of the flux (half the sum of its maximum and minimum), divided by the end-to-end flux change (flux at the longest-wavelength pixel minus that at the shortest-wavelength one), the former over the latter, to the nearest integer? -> 38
